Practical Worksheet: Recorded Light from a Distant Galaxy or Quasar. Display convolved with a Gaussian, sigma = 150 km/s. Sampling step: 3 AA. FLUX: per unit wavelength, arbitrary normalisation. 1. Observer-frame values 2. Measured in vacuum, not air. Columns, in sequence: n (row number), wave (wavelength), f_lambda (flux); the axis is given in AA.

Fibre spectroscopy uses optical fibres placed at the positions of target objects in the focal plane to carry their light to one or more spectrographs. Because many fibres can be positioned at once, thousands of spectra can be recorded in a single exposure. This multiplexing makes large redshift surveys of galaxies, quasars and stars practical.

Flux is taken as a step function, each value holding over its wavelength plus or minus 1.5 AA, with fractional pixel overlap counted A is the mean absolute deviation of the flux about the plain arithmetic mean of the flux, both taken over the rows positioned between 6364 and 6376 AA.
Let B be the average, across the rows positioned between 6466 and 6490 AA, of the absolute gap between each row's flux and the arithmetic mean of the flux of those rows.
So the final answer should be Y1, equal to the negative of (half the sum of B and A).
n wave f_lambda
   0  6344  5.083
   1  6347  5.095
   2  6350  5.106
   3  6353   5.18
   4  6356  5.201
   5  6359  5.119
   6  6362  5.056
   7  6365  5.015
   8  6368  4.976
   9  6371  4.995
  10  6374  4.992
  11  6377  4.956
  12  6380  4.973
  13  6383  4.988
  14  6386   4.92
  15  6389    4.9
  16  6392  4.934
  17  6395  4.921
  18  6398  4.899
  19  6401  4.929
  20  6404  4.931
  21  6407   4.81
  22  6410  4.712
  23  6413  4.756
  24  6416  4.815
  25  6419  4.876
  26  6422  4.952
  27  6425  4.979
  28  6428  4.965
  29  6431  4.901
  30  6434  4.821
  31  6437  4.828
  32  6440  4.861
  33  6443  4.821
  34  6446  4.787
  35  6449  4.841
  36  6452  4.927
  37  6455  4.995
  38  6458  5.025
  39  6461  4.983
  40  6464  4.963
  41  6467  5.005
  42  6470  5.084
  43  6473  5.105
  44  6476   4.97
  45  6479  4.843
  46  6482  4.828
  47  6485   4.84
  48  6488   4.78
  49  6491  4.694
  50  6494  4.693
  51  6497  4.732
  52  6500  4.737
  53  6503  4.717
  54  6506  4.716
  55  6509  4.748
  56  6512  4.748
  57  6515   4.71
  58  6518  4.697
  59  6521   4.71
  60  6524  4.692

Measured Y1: -0.060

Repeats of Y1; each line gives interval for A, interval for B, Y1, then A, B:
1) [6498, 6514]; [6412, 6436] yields -0.040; 0.01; 0.066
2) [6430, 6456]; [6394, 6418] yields -0.062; 0.05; 0.073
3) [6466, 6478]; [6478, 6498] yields -0.055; 0.05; 0.057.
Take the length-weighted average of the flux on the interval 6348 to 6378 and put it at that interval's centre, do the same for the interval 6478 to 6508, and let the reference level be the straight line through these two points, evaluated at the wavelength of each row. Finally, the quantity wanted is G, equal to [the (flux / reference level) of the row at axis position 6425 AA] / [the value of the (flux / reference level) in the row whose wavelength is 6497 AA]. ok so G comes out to 1.02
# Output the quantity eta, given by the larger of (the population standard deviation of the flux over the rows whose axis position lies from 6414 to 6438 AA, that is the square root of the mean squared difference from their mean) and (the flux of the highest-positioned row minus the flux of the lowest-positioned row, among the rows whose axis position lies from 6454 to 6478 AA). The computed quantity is 0.063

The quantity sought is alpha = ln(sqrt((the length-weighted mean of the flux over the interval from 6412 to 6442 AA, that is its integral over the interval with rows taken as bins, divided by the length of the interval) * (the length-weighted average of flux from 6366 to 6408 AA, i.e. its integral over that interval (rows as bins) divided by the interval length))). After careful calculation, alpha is 1.59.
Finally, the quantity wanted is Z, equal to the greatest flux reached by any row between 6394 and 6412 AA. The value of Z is 4.931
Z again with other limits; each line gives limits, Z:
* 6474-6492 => 4.97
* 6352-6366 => 5.201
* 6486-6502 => 4.78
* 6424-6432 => 4.979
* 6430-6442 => 4.901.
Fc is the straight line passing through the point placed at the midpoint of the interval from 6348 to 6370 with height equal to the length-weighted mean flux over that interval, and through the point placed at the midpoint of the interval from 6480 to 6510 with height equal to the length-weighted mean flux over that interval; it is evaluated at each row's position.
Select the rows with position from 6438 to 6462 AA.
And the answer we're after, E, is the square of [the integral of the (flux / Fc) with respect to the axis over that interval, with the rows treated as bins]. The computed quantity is 585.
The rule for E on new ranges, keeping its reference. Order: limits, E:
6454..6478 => 622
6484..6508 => 573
